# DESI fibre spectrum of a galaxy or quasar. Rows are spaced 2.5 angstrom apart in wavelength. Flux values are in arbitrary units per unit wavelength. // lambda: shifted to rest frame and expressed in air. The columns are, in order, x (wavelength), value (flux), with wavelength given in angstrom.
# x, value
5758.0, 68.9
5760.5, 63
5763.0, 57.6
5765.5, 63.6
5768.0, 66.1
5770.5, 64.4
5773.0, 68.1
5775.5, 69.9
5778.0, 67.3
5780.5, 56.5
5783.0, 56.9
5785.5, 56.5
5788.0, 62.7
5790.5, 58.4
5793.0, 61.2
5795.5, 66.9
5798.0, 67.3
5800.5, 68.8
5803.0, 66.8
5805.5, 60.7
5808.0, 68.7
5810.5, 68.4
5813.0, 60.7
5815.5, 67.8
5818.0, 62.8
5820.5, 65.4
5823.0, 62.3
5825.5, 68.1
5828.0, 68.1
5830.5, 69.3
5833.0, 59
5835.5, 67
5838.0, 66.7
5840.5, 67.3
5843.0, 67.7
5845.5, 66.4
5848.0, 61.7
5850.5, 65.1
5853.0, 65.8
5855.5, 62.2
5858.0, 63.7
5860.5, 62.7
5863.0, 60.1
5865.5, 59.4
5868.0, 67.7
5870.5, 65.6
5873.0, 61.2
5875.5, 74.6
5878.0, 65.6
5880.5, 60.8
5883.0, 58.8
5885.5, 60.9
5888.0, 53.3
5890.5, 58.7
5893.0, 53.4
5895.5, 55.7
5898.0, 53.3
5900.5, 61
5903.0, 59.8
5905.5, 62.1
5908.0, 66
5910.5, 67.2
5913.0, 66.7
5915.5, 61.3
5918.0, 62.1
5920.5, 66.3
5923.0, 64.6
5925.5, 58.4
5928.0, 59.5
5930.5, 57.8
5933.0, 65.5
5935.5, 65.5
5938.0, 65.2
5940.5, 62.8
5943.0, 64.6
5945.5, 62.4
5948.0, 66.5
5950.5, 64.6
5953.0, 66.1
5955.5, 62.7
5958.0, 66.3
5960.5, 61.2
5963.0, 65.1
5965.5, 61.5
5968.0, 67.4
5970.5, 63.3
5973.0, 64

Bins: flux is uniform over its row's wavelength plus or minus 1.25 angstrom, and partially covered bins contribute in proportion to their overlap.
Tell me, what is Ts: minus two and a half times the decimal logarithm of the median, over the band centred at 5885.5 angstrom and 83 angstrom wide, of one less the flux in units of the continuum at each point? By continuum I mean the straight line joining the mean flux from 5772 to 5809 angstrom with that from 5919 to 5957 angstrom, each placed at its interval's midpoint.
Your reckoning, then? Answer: 4.1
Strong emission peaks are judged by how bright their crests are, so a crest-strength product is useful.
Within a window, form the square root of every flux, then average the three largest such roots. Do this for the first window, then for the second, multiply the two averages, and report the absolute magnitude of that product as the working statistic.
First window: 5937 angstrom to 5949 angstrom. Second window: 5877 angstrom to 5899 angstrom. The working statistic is 63.9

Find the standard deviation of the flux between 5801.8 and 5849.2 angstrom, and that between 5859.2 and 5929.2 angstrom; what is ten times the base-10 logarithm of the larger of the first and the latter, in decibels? 6.8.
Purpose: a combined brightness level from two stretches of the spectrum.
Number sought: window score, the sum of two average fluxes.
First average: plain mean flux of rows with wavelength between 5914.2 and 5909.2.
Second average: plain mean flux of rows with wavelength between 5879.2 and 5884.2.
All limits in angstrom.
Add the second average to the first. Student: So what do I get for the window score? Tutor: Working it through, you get 127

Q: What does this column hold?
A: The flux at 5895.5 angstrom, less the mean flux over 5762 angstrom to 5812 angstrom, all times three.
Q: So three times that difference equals -24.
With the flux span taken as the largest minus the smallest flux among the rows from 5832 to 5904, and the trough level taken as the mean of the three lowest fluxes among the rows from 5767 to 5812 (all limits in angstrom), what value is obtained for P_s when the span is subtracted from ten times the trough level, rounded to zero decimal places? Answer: 545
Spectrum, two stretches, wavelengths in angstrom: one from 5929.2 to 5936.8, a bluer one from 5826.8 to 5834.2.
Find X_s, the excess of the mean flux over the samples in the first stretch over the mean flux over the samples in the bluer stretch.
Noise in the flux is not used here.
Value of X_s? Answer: -3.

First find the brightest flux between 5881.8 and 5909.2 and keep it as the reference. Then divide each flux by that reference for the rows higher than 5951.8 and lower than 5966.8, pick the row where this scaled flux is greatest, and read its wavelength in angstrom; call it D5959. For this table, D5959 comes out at 5958.0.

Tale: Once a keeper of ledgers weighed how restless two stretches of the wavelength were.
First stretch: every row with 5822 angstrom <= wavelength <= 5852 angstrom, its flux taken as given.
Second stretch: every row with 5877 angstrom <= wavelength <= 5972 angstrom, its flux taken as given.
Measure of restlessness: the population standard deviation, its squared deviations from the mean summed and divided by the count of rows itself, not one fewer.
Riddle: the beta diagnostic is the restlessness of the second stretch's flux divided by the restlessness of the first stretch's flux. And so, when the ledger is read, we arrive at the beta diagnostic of 1.31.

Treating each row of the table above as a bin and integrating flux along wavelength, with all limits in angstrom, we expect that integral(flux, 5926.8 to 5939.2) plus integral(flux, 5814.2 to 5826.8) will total 1600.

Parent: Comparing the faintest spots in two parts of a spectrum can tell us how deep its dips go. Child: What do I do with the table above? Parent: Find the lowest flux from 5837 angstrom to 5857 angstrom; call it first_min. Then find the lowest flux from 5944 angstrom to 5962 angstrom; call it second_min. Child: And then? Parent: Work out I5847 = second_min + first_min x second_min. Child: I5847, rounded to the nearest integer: 3837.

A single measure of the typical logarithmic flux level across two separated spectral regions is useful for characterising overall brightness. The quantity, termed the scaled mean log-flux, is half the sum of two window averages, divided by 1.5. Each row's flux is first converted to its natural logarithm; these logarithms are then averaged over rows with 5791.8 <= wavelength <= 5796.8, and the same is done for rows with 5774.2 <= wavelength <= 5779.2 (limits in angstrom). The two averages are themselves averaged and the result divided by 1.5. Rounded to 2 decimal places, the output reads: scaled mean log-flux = 2.80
